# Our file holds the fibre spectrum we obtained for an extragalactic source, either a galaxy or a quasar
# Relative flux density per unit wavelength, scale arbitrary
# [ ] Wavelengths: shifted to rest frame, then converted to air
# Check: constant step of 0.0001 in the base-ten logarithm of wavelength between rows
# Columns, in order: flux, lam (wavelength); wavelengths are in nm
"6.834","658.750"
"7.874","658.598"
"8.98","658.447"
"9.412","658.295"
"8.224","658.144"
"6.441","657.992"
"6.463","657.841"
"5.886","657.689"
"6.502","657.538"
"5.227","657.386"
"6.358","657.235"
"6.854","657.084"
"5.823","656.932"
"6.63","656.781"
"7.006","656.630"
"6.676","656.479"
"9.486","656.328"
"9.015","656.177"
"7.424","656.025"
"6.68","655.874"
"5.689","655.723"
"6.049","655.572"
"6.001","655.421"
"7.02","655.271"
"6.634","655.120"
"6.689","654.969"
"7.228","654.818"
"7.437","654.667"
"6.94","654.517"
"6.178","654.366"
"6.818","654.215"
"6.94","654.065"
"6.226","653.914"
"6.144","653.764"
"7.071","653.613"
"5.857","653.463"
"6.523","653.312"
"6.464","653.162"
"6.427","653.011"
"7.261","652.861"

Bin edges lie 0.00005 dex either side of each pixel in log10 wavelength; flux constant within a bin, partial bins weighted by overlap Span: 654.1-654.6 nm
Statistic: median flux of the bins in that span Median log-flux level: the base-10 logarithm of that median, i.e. 0.834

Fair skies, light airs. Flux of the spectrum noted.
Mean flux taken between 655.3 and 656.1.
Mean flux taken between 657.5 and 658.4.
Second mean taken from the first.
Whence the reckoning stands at -0.8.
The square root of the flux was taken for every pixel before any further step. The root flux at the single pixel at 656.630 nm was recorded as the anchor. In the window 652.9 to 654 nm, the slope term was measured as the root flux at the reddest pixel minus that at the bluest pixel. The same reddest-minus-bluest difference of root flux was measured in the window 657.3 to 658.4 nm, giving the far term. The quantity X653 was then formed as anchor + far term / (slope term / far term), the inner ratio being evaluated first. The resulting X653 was -13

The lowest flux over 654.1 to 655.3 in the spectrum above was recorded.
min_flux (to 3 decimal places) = 6.178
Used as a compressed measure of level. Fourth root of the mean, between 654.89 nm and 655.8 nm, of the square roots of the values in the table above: 1.26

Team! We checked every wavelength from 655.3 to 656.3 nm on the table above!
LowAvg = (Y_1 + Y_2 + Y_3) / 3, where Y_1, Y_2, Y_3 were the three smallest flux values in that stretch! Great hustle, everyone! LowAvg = 5.91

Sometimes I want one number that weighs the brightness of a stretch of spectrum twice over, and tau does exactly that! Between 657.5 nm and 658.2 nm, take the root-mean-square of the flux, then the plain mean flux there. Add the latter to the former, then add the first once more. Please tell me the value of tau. 20.2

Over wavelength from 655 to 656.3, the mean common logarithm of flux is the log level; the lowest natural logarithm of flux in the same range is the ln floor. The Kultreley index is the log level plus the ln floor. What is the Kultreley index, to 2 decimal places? 2.57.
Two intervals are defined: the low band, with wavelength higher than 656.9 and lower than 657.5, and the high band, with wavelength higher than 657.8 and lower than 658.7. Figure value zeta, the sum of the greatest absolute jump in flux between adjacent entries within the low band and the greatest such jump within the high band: 2.9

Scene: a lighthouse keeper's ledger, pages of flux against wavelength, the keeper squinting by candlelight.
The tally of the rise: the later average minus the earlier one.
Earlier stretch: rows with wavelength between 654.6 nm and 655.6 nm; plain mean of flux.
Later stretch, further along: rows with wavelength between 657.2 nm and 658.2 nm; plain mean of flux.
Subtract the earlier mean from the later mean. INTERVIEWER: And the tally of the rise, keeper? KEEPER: -0.3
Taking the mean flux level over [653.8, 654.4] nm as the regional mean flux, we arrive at 6.54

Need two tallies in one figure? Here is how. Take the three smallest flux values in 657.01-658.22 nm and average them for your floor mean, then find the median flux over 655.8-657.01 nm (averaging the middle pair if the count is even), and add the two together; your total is 12.7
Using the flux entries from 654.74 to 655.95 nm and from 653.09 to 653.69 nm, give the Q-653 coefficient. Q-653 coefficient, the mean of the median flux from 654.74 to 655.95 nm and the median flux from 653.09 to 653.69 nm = 6.6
